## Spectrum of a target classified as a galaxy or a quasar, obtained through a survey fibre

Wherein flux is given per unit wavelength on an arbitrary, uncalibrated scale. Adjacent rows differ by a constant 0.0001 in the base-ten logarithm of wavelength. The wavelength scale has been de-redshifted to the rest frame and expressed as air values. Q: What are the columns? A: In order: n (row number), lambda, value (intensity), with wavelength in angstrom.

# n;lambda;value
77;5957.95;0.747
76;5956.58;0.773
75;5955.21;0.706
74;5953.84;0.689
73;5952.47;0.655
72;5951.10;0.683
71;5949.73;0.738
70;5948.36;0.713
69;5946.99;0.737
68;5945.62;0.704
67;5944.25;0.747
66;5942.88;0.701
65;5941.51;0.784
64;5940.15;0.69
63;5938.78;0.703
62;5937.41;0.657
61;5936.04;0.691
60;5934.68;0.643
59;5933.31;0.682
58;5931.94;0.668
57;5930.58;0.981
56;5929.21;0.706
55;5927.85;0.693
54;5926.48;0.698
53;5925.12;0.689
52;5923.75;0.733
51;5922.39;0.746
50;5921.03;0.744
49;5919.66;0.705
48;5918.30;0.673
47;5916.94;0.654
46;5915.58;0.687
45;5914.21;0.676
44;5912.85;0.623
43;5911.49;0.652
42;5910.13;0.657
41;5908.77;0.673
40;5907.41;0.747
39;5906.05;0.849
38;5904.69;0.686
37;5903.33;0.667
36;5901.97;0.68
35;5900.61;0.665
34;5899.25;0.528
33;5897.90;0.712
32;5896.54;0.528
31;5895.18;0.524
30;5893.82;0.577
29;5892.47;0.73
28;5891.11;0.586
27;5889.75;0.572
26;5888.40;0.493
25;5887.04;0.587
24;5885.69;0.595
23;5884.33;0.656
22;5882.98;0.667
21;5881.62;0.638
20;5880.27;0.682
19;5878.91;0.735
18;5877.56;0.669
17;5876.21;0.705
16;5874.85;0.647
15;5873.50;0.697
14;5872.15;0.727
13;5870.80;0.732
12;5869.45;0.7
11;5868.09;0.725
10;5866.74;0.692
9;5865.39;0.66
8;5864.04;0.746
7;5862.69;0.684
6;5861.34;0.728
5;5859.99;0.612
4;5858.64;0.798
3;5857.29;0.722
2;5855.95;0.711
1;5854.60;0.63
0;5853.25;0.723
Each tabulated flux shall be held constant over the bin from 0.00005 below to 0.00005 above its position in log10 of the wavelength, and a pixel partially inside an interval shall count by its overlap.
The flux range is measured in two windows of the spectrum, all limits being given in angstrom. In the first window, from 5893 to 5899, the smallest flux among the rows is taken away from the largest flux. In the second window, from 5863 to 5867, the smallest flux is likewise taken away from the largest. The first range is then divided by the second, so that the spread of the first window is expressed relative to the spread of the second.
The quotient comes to 2.2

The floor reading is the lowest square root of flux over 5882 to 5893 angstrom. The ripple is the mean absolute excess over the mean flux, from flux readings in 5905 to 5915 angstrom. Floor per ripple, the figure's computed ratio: 12.1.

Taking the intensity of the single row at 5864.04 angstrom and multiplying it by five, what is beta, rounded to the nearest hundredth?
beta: 3.73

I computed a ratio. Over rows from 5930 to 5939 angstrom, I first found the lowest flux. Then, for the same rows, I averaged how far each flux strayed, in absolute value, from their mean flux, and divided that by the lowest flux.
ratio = 0.117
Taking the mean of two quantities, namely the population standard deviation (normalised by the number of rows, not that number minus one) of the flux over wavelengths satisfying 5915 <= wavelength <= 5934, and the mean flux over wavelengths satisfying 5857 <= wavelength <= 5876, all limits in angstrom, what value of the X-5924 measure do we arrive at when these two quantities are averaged 0.391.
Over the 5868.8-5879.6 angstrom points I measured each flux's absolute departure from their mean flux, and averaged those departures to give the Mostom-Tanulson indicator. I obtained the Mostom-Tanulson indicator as 0.023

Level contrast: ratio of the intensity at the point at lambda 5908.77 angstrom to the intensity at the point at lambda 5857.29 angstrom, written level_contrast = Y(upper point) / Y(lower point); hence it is 0.93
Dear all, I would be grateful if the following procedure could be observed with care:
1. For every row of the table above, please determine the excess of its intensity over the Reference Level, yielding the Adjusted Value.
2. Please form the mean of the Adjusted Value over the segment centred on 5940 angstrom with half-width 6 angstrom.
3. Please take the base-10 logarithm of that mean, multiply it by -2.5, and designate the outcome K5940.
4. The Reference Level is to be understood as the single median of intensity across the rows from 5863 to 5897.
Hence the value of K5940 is 3.63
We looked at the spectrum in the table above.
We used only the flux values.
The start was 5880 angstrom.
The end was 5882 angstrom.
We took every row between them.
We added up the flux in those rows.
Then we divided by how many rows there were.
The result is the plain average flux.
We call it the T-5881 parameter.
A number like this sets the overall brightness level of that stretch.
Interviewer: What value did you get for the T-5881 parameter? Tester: 0.660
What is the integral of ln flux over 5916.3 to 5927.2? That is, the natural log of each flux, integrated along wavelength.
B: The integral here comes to -3.8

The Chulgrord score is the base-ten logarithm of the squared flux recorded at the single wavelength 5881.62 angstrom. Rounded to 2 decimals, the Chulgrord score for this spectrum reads -0.39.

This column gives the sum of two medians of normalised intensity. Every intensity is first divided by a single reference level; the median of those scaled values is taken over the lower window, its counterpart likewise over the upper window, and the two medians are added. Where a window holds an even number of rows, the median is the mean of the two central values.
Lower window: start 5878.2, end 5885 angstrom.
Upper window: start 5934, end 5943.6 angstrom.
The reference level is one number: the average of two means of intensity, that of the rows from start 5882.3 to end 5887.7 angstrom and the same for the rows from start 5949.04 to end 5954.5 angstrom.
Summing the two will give 2.06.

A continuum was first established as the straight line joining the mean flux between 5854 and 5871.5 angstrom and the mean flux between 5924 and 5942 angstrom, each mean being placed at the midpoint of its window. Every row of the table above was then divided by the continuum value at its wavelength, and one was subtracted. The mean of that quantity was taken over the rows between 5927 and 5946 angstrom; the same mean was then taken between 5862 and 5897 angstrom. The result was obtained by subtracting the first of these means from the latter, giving -0.080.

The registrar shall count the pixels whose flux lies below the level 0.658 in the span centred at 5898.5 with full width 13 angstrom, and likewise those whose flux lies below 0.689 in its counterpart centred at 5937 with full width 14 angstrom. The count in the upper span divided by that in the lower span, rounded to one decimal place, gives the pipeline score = 1.0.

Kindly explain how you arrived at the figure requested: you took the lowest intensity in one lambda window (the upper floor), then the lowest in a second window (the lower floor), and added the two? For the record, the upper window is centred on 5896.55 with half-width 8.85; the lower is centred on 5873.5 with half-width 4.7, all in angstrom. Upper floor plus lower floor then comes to 1.14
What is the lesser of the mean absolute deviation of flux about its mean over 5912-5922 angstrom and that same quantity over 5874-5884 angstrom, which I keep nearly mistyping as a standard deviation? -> 0.026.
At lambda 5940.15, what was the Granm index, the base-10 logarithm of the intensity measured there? -0.161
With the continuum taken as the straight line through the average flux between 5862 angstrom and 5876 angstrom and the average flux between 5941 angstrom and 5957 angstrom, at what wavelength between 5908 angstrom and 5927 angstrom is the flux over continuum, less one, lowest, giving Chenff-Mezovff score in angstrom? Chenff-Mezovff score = 5912.85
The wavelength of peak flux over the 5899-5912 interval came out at 5906.05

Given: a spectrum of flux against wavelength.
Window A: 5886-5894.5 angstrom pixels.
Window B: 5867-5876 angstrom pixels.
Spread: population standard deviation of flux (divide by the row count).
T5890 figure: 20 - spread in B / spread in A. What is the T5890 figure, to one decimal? 19.6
